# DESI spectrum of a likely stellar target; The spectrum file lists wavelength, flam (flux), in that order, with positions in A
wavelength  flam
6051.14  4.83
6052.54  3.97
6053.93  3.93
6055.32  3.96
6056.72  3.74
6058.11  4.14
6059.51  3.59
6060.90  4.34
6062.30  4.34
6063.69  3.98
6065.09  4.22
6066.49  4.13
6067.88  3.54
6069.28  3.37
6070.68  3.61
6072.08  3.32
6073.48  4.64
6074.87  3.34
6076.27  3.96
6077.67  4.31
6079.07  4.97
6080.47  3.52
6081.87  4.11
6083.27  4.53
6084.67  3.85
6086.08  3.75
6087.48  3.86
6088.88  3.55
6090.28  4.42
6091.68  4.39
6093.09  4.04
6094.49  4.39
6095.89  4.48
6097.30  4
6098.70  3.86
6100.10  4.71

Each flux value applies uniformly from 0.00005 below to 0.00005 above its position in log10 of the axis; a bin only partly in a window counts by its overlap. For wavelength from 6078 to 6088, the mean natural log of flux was 1.40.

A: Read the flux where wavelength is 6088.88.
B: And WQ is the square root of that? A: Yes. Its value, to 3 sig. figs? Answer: 1.88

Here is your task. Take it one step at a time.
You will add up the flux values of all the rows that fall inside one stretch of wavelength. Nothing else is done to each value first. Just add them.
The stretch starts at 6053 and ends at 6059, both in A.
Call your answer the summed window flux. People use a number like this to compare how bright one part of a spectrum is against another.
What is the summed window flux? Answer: 16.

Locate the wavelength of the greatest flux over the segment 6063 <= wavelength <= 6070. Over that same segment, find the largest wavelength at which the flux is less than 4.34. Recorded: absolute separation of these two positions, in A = 4.2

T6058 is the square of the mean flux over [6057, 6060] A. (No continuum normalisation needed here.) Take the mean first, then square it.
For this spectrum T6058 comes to 14.9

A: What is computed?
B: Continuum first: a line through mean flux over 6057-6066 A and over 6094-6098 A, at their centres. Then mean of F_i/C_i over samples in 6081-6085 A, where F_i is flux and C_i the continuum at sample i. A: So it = 0.99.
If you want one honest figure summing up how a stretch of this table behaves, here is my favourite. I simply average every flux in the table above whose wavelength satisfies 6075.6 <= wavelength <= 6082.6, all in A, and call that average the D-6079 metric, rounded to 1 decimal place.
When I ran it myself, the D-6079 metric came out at 4.2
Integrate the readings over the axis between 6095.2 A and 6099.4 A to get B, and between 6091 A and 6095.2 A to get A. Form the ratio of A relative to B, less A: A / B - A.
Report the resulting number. -16.9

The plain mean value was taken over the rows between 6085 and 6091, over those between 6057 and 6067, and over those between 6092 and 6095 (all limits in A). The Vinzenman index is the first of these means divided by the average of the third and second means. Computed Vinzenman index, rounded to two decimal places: 0.94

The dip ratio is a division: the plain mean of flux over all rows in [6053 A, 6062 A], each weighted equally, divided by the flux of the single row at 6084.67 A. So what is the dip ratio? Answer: 1.03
